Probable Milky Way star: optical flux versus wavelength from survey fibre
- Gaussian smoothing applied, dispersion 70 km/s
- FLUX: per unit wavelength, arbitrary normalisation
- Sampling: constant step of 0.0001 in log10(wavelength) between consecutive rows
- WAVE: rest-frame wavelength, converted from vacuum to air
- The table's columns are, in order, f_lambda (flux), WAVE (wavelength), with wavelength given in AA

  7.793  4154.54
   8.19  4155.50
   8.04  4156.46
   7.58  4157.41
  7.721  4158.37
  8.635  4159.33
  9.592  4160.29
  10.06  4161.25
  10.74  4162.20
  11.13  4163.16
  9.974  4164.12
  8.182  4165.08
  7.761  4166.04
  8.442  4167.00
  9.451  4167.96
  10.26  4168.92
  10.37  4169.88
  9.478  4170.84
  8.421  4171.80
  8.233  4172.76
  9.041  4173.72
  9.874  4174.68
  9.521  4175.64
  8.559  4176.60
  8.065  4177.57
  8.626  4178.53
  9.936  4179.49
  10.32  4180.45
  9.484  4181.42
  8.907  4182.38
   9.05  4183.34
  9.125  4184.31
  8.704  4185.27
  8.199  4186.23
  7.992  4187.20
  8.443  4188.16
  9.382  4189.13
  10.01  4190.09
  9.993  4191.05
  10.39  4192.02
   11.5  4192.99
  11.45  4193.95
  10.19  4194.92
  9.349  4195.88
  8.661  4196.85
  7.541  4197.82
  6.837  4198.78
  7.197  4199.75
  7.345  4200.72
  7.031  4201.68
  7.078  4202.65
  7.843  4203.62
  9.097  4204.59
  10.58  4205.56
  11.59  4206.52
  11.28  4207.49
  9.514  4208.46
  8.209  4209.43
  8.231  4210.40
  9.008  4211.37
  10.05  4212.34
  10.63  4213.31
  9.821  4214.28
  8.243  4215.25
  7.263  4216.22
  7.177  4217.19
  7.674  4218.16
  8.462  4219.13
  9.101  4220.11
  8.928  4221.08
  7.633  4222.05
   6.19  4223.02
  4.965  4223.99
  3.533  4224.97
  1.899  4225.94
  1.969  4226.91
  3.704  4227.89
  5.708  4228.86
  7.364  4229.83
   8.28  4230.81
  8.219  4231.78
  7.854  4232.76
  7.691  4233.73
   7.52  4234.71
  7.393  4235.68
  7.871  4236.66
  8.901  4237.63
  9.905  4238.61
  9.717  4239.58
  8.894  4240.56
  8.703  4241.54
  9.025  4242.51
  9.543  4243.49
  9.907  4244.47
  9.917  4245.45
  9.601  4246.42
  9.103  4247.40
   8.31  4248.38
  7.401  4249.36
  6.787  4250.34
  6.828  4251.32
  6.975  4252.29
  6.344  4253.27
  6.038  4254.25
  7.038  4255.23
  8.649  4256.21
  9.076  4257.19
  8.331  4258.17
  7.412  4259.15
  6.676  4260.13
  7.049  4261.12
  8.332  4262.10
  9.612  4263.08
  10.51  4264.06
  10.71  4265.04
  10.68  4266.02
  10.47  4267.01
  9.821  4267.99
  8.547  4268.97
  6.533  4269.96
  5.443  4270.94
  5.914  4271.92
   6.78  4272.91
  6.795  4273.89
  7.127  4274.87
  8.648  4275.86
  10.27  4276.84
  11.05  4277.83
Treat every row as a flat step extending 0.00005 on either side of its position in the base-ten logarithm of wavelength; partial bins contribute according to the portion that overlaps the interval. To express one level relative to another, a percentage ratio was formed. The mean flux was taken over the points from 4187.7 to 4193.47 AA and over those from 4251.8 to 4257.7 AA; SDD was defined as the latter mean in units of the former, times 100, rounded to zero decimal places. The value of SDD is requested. 74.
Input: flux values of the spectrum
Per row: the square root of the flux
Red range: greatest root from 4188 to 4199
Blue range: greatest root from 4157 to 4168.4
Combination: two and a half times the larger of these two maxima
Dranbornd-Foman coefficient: 8.48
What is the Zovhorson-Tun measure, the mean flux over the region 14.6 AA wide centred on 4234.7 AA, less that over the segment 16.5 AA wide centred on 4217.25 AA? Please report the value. -0.1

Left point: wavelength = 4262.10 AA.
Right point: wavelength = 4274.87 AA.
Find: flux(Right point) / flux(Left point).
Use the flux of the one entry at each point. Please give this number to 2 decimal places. 0.86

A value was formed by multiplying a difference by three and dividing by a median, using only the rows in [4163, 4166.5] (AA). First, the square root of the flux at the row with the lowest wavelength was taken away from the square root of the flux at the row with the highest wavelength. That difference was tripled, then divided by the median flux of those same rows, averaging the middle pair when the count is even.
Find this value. -0.18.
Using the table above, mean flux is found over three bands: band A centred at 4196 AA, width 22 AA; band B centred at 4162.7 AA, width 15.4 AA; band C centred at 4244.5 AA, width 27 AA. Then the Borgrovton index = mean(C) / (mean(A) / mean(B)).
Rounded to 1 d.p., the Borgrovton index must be 8.4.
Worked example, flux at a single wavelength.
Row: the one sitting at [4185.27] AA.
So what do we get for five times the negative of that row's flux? -43.5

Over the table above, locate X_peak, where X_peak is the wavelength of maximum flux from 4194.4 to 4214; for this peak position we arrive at 4206.52 AA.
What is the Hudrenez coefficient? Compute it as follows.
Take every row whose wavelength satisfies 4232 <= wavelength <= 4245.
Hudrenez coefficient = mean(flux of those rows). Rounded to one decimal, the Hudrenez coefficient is 8.7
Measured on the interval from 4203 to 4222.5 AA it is 9.0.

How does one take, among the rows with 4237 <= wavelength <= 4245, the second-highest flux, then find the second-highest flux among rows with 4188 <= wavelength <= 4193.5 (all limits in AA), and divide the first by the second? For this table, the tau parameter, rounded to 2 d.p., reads 0.95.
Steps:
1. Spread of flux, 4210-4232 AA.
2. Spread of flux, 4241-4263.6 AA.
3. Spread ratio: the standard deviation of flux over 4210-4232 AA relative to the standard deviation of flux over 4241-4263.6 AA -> 2.0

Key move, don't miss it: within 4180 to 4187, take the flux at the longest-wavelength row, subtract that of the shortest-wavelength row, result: -2.1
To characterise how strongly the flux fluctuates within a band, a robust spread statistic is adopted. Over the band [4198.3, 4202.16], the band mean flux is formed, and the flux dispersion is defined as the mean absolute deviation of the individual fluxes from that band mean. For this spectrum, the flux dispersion 0.17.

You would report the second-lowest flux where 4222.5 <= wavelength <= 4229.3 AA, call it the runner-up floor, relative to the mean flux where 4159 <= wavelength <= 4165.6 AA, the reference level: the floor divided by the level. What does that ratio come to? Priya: 0.20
